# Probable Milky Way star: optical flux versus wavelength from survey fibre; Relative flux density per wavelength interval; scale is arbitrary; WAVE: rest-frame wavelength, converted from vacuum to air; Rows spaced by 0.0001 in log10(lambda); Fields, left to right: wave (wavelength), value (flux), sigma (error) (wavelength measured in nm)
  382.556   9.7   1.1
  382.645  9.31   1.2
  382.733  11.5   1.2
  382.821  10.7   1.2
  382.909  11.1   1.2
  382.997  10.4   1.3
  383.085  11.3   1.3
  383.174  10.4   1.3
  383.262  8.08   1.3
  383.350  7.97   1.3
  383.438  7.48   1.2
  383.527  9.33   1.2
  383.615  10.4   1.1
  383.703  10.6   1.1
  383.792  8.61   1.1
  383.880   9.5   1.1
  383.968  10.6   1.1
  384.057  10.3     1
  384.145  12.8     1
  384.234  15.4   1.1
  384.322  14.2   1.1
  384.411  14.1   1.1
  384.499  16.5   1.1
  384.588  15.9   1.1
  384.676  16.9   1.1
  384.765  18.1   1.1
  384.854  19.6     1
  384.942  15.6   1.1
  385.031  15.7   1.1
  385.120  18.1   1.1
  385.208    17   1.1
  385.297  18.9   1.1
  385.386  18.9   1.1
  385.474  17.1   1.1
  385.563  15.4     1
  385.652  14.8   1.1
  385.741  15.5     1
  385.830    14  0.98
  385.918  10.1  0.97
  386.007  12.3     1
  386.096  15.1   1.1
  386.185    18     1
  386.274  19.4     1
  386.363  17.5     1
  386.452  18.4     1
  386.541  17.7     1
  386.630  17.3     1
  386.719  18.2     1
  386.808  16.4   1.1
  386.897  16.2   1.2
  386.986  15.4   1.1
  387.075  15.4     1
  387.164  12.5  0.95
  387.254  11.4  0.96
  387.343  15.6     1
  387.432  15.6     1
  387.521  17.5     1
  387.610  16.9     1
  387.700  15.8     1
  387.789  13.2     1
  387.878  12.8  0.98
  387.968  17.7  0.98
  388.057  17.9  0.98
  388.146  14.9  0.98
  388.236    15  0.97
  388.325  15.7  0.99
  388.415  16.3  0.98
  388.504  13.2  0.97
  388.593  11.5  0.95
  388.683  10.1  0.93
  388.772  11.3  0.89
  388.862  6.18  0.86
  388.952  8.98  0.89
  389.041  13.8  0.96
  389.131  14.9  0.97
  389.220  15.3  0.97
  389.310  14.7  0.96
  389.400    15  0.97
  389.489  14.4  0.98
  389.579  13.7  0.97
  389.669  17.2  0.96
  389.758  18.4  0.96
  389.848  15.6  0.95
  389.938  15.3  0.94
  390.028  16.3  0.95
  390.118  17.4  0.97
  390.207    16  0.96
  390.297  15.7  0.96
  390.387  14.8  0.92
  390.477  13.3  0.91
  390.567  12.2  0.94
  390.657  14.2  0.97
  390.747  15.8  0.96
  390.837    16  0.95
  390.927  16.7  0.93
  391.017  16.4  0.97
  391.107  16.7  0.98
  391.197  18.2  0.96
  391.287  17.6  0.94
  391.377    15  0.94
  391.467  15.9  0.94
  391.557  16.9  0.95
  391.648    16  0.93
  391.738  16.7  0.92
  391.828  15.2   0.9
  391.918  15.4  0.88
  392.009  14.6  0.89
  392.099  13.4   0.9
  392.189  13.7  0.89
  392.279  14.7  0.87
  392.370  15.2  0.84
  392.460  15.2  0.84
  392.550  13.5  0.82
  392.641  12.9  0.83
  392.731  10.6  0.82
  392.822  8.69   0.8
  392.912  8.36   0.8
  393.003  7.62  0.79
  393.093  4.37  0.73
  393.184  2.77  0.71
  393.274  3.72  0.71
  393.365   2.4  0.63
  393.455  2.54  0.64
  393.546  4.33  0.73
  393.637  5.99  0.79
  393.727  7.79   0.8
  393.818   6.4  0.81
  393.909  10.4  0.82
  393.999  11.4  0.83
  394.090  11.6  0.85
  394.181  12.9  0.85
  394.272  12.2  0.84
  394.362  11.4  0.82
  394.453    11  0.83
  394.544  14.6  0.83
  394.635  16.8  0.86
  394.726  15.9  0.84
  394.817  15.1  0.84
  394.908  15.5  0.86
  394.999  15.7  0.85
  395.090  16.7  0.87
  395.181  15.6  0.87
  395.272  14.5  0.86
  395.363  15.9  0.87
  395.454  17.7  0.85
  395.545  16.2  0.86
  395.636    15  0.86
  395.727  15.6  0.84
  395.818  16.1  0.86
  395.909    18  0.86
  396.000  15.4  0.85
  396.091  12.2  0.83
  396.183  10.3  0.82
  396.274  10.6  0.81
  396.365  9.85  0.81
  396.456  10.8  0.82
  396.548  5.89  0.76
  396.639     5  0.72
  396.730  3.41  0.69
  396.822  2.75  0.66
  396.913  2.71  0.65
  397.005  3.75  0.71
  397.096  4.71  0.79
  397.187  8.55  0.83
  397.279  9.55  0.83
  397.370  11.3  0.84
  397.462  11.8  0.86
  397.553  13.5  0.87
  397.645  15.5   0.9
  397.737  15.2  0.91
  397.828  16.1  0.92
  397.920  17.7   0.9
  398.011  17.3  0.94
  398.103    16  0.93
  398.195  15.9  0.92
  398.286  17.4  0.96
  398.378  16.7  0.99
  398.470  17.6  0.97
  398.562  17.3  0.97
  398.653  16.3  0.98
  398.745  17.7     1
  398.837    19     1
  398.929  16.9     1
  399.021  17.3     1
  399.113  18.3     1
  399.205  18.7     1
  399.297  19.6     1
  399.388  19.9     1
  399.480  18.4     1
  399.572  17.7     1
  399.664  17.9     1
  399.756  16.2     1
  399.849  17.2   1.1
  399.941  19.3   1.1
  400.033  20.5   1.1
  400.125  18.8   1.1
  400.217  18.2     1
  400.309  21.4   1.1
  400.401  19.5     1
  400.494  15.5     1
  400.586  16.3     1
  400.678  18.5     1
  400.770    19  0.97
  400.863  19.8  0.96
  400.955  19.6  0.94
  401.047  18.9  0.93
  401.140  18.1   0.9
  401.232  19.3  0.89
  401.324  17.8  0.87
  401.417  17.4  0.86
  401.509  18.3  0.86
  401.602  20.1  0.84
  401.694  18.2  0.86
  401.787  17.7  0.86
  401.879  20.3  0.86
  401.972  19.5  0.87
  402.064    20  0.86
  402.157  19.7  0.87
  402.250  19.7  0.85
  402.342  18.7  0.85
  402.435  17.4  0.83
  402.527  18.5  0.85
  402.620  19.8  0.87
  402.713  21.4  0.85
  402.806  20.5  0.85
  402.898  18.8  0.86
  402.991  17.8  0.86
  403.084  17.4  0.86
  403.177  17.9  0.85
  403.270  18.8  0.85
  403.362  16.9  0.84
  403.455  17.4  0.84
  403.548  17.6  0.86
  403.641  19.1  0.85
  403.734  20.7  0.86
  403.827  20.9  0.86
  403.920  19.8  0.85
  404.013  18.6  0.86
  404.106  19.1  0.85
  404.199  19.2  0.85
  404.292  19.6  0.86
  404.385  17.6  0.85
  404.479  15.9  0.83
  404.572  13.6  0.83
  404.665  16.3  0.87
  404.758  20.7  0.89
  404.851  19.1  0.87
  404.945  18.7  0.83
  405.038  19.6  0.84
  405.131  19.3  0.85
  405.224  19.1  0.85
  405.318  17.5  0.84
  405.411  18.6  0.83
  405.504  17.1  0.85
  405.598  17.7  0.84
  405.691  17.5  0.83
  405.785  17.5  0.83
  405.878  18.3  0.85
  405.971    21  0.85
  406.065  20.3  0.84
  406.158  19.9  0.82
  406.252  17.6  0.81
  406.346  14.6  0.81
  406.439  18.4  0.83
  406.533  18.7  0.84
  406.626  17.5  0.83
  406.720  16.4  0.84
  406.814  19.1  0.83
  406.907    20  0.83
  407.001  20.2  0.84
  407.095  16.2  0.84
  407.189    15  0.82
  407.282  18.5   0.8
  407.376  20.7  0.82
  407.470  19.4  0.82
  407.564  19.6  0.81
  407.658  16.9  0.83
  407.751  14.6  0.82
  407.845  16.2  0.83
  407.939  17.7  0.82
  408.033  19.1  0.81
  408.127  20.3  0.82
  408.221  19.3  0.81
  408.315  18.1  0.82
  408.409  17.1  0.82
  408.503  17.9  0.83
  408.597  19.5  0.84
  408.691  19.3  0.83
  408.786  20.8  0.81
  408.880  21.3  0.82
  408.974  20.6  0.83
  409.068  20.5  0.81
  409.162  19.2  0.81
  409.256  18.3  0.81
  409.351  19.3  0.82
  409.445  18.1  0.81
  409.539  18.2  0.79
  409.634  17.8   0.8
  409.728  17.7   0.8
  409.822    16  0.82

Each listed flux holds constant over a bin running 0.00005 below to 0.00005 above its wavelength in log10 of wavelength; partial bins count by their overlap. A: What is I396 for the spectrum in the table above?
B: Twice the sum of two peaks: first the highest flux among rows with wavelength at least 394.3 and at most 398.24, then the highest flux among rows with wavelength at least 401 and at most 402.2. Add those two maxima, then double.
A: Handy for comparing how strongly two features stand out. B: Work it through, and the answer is 76.6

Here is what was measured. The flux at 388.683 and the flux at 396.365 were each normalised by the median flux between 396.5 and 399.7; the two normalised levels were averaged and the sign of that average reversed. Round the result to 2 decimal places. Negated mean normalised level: -0.61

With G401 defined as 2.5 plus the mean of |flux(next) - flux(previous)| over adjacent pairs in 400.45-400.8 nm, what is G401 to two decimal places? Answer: 3.67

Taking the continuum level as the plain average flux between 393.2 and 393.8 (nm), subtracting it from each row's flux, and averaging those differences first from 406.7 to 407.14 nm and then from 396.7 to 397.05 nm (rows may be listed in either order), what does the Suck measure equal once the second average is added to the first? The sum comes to 13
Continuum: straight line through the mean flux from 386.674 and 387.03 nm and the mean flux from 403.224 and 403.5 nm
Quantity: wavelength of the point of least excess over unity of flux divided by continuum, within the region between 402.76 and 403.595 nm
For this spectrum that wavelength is 403.362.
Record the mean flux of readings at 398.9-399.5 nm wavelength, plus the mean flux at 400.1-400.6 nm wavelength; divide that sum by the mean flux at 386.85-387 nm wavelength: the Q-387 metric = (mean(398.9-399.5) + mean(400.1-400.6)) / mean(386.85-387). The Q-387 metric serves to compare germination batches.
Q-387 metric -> 2.32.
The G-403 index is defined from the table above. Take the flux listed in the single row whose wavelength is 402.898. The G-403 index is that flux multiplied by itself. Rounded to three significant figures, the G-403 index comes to 353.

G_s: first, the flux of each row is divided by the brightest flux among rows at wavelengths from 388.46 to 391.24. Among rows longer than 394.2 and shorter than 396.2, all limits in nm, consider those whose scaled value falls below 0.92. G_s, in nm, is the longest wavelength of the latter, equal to 396.183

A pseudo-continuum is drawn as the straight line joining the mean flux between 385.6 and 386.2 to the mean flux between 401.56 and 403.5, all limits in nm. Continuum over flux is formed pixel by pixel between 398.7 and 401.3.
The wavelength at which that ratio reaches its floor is 400.309 nm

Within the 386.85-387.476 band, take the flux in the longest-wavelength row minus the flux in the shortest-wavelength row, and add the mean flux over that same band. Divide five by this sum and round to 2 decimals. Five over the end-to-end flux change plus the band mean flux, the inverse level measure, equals 0.36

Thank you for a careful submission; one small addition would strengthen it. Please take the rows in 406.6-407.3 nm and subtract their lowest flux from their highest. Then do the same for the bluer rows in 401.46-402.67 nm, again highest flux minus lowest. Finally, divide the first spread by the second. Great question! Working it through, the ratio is 1.8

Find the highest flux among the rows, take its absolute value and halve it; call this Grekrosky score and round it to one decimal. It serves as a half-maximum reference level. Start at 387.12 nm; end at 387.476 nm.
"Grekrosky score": 7.8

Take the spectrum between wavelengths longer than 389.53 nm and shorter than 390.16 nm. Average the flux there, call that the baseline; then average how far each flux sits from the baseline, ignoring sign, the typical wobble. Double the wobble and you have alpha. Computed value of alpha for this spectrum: 2.4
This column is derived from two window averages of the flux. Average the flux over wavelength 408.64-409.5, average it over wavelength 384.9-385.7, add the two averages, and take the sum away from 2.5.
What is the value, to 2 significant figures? -34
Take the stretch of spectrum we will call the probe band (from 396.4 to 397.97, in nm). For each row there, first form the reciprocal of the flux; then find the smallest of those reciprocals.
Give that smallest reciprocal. 0.0565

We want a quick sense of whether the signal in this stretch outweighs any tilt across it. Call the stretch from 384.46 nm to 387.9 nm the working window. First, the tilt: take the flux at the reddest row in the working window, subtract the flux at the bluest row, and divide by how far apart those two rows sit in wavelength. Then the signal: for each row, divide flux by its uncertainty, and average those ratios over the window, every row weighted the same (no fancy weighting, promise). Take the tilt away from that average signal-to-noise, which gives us 17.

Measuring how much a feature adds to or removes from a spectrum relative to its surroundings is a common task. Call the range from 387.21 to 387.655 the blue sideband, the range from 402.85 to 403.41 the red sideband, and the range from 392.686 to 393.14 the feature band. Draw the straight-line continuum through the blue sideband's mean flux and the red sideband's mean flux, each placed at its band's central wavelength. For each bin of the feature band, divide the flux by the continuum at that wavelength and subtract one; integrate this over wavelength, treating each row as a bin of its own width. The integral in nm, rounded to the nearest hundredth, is -0.23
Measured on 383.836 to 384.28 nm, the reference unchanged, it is -0.09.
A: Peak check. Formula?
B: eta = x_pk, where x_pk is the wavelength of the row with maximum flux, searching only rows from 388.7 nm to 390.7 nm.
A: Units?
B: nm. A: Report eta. 389.758 nm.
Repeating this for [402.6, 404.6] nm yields 402.713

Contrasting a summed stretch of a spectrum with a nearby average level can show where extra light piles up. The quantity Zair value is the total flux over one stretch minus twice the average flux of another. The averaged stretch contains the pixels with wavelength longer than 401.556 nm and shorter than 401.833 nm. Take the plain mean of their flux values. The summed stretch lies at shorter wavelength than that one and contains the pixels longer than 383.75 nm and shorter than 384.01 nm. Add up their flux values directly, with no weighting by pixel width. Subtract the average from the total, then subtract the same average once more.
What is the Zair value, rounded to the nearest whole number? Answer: -9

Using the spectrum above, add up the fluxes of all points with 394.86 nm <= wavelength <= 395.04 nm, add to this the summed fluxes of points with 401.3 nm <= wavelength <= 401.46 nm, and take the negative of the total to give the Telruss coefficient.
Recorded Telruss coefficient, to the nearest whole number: -66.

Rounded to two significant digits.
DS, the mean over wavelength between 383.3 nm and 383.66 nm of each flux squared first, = 79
